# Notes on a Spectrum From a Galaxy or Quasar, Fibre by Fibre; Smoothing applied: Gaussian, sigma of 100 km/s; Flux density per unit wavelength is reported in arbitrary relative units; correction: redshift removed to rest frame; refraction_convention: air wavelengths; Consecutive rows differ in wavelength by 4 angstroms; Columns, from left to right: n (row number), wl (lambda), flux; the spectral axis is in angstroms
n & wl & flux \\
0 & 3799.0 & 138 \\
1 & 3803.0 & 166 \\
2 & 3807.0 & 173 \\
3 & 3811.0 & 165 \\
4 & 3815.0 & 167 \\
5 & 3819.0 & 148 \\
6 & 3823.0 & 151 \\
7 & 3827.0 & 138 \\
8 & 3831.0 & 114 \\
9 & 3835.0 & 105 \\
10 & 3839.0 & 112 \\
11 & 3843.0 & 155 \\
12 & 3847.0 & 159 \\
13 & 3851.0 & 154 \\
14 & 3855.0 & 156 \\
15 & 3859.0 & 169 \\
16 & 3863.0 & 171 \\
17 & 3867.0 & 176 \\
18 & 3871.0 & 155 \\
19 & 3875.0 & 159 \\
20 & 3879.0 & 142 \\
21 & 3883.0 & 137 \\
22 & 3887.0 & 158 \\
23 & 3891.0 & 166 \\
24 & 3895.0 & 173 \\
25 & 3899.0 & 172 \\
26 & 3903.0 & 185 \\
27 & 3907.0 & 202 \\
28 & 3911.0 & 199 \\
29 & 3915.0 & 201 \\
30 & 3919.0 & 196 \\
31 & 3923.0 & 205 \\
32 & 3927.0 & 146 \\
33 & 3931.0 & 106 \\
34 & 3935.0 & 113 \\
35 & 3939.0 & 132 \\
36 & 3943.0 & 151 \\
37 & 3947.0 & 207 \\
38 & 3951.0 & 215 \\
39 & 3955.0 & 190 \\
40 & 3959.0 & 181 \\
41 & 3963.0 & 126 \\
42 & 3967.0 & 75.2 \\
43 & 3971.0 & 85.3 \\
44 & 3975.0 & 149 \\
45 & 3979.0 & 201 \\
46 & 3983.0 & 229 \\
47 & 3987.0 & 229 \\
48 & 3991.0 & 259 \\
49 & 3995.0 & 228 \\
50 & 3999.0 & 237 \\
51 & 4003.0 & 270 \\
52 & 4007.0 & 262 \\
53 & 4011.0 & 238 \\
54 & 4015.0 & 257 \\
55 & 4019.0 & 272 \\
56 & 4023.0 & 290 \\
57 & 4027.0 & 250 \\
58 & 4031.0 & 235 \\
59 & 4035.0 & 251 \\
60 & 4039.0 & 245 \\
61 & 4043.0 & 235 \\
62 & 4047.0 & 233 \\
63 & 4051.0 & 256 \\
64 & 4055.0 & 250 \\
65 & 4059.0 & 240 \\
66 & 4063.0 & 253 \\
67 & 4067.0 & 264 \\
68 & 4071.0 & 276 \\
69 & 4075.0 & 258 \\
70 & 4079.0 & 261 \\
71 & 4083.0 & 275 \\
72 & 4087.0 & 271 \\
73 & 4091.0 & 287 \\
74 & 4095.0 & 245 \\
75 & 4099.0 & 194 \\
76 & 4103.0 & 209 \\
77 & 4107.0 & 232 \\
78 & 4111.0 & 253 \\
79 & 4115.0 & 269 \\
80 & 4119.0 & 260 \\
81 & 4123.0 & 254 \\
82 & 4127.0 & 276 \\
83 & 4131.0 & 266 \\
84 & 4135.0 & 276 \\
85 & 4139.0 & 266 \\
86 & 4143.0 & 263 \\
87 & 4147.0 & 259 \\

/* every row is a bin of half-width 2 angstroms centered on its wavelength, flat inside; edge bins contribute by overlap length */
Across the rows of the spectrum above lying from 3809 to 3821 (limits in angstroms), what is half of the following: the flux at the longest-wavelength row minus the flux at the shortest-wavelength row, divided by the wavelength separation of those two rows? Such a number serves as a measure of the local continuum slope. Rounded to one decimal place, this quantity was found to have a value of -1.1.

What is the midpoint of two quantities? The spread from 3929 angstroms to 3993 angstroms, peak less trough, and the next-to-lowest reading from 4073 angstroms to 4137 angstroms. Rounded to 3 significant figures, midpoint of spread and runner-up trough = 196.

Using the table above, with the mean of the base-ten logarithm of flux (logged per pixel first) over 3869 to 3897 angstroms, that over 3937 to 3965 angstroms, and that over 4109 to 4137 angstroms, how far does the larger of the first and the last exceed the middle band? 0.20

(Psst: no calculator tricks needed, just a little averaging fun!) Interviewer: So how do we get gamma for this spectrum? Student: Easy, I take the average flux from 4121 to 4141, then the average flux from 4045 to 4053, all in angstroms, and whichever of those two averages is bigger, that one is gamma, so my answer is 268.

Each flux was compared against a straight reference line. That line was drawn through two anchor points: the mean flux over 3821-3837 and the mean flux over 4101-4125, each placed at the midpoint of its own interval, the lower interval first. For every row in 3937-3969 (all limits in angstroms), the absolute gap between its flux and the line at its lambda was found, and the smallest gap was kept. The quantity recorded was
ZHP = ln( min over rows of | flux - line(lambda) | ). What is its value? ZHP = -0.6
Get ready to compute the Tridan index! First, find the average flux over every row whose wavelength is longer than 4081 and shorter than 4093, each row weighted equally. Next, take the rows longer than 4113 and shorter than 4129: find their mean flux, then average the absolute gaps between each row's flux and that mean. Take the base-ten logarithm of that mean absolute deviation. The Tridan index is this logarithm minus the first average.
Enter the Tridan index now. -277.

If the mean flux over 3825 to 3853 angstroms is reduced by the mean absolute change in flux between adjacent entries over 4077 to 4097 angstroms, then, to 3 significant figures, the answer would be 115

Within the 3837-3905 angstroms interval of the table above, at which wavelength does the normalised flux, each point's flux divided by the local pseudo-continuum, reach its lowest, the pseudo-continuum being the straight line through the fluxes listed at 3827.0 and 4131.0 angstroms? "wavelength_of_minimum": 3839.0 angstroms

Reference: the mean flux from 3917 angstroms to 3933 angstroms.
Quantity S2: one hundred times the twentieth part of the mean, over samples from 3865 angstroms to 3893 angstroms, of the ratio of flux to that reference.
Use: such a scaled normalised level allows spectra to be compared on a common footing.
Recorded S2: 4.8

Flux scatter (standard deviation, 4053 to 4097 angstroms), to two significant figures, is 14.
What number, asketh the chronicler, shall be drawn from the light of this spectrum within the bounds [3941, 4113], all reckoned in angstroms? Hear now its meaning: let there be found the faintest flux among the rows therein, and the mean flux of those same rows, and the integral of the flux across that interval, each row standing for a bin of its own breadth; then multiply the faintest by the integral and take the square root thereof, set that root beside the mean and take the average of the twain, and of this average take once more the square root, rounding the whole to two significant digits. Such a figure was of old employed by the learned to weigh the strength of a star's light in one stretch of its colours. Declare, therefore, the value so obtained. 31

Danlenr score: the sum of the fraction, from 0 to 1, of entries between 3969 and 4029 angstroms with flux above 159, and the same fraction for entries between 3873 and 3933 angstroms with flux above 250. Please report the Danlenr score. 0.87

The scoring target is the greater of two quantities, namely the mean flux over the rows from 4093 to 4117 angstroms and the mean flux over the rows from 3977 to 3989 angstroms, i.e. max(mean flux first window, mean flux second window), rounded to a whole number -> 234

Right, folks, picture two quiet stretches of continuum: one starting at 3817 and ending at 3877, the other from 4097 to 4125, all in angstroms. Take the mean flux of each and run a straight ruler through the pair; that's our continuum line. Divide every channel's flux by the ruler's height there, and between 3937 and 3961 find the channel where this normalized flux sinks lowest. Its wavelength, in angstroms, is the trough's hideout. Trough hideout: 3939.0 angstroms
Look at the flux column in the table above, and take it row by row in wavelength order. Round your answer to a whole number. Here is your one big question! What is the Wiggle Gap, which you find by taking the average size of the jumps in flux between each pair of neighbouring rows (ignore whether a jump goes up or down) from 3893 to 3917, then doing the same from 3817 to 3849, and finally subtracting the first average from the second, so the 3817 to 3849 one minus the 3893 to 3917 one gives 8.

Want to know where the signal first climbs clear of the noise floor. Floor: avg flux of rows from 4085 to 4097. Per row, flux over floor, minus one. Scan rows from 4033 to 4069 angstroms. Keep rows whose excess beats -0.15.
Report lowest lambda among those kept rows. 4035.0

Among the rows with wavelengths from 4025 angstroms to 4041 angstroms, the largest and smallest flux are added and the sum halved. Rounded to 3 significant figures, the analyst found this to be 243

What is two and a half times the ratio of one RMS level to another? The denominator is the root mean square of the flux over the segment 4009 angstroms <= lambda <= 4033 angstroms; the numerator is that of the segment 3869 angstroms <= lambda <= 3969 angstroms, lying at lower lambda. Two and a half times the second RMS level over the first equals 1.62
